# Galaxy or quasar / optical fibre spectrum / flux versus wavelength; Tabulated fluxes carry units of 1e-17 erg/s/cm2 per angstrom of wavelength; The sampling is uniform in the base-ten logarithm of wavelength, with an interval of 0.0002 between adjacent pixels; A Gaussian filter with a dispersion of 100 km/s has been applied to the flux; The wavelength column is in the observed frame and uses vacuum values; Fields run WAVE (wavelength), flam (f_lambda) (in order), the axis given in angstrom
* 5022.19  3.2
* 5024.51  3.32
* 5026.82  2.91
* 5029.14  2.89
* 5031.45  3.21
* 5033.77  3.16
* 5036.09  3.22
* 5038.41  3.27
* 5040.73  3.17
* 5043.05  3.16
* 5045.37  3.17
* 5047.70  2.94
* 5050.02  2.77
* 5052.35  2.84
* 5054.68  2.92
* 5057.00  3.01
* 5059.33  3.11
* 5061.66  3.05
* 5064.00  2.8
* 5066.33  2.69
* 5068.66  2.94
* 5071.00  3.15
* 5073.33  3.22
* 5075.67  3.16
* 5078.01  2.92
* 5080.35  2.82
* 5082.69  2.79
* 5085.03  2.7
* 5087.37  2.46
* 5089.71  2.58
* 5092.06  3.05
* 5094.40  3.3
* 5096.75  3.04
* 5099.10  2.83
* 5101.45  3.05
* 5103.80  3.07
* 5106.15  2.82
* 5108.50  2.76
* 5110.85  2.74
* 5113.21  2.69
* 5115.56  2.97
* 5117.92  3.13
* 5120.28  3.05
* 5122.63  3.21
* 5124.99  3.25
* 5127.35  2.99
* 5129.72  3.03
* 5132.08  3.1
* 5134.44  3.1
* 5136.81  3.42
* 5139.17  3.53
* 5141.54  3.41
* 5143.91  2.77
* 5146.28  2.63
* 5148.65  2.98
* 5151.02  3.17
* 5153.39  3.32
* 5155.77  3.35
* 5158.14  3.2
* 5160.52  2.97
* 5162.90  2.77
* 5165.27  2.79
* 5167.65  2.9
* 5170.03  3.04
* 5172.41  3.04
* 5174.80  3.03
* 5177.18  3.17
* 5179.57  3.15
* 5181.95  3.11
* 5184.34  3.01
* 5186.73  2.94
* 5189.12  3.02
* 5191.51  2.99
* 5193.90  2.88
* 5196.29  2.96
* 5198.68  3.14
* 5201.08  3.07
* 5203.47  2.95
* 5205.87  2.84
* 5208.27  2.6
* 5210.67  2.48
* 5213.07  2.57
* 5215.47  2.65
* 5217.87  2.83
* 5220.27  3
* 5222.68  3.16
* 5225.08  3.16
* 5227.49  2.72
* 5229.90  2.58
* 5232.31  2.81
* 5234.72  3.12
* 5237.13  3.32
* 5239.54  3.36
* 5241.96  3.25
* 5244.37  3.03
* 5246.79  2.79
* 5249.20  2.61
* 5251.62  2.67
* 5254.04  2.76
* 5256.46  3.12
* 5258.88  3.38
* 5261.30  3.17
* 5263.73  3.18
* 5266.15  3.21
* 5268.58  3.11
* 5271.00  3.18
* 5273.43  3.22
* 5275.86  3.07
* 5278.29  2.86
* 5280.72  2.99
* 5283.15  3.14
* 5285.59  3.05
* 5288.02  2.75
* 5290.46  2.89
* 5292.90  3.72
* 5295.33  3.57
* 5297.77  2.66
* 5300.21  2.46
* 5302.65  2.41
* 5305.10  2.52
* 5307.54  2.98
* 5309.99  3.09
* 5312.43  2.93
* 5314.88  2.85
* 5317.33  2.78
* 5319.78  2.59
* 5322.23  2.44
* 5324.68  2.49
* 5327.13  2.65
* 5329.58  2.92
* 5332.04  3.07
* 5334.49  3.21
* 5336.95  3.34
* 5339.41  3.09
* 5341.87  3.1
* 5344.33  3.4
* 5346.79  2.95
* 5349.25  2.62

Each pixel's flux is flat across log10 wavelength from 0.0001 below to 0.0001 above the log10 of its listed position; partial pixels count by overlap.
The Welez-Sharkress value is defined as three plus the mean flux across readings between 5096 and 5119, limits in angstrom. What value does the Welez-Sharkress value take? 5.91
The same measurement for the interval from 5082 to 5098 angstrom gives 5.85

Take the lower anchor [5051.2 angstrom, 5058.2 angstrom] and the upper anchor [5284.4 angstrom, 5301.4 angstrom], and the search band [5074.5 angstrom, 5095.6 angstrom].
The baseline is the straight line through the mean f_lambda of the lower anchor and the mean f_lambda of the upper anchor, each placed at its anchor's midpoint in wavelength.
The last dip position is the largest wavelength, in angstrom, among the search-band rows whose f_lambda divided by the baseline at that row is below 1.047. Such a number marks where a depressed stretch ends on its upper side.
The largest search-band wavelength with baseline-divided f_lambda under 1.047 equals 5092.06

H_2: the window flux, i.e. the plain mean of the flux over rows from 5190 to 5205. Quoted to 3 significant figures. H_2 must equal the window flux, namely 3.00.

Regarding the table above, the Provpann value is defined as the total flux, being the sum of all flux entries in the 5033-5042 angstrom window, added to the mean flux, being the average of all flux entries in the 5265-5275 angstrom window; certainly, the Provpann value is 16.0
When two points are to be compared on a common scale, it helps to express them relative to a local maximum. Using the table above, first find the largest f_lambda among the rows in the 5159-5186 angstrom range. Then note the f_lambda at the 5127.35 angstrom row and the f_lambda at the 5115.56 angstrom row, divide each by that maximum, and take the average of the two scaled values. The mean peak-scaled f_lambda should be 0.940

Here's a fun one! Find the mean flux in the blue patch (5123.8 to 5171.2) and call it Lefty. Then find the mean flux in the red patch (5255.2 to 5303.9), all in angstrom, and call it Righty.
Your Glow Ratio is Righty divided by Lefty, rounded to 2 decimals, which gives 0.99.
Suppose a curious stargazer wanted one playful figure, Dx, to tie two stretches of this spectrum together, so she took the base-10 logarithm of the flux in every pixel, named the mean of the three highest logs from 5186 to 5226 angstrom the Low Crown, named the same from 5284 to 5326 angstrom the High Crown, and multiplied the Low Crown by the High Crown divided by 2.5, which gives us 0.107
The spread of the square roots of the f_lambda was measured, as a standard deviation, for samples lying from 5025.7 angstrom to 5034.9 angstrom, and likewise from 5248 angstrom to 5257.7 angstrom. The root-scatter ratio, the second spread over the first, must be 1.4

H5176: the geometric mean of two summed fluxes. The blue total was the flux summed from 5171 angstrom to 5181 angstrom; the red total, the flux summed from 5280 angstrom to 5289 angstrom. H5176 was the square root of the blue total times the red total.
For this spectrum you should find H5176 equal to 12.2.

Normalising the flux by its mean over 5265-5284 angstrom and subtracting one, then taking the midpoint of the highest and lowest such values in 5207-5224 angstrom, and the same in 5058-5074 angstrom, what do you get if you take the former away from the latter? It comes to 0.04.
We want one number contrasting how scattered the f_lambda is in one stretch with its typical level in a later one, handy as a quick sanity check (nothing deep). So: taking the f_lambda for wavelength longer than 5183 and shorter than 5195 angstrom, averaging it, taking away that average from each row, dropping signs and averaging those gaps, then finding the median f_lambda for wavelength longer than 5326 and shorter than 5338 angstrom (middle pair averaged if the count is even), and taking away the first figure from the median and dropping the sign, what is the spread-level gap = 3.02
